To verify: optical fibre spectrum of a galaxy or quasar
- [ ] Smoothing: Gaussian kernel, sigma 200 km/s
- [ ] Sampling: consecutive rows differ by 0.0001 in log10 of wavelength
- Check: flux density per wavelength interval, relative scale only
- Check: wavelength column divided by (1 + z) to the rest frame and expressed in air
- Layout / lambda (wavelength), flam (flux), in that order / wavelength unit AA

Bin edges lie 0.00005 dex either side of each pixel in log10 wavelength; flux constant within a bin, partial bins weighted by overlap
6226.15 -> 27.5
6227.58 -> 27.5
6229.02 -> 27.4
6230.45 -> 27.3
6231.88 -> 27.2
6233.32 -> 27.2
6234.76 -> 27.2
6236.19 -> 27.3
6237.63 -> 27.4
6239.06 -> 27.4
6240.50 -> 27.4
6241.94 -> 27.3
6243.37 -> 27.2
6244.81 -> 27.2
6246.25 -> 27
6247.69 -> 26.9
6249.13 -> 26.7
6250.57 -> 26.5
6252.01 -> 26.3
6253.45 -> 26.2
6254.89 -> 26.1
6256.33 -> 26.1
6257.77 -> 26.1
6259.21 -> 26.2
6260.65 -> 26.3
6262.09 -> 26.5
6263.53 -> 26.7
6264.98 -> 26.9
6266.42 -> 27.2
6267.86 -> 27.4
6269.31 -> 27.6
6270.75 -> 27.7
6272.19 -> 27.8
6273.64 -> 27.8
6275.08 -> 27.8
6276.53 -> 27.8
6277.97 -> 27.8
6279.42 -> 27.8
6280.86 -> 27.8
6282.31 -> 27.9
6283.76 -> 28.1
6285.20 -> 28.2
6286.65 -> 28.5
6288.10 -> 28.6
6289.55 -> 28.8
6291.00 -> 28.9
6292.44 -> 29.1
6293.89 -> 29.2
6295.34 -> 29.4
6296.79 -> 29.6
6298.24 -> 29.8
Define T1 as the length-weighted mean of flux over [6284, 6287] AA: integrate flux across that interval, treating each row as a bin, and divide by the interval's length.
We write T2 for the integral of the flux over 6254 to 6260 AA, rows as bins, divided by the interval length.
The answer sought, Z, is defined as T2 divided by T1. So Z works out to 0.92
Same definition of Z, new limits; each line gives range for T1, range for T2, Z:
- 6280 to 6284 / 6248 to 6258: 0.94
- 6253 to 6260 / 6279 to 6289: 1.08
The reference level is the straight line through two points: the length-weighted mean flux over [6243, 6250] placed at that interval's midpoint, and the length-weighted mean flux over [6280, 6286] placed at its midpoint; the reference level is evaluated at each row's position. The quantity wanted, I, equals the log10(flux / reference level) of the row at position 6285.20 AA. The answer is 0.002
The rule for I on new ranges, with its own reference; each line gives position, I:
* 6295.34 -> 0.015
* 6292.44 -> 0.012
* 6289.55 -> 0.009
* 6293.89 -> 0.013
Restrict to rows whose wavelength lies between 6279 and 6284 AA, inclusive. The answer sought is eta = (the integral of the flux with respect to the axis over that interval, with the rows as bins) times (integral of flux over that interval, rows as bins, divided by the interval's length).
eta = 3887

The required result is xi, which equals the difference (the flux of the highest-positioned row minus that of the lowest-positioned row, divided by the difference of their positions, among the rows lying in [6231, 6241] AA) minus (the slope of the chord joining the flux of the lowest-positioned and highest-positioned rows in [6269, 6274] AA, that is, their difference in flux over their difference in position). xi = -0.02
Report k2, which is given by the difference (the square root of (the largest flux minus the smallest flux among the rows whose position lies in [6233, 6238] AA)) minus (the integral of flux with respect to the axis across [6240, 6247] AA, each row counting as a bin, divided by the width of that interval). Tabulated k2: -26.8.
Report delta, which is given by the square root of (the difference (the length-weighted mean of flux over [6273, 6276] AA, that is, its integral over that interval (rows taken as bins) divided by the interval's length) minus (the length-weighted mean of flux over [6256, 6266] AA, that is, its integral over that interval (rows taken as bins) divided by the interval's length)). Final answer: 1.16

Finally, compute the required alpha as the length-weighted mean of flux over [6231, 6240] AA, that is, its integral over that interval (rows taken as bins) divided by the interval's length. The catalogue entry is 27.3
